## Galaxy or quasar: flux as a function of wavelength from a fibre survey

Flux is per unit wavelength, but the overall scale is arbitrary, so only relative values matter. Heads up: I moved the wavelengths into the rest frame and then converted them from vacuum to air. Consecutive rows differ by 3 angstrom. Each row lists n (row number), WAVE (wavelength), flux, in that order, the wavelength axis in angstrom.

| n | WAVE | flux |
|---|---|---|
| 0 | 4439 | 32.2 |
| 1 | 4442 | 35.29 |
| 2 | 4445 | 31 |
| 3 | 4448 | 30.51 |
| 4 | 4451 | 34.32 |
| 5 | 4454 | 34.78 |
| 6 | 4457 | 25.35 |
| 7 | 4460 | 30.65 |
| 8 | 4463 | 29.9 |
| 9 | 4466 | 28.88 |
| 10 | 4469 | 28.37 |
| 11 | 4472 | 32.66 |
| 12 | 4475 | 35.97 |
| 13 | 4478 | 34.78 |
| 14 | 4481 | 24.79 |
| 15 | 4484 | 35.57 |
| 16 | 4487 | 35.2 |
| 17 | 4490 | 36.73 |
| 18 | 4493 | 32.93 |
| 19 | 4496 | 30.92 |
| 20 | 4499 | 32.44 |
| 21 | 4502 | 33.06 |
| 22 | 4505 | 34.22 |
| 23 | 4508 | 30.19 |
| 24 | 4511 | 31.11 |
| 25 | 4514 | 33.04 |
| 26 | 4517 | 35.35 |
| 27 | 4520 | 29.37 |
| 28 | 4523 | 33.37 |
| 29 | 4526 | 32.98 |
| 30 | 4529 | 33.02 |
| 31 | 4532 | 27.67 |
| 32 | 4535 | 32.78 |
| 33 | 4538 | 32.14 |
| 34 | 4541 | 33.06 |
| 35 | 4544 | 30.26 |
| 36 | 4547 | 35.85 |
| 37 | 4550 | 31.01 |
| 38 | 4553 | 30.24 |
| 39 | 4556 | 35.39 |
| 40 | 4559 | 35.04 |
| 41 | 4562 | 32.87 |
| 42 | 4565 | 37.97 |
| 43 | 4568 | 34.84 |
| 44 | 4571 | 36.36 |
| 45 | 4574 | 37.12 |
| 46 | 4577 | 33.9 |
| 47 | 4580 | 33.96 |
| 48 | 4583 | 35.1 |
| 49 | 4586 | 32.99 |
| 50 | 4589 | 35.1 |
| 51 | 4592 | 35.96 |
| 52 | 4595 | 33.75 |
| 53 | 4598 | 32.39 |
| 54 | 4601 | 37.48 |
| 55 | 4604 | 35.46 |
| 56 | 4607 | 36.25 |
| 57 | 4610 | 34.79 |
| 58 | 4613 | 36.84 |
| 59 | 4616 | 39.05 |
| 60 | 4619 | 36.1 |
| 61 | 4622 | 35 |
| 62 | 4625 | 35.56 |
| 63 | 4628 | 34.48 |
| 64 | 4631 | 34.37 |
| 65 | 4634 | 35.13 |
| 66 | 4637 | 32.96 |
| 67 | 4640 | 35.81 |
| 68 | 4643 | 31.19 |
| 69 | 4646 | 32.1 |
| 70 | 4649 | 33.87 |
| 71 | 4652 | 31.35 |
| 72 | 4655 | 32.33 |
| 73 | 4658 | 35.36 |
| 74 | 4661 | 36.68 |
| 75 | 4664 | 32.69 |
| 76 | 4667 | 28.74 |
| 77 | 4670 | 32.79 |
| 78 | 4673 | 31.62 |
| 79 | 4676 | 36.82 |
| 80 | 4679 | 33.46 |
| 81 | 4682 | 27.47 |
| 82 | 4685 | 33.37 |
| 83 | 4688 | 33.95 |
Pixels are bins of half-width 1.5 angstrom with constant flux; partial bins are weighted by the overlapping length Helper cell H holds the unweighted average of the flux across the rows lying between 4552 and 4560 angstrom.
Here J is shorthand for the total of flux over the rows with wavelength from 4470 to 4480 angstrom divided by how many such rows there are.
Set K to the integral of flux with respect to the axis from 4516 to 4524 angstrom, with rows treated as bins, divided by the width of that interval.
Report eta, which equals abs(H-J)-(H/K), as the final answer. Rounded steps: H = 34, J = 34.5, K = 32.5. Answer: -0.1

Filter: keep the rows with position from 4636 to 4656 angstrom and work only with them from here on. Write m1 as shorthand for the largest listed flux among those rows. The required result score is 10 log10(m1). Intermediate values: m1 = 35.81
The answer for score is 15.5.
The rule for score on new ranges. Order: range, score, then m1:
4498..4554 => 15.5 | 35.85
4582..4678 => 15.9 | 39.05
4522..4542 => 15.2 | 33.37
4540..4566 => 15.8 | 37.97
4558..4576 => 15.8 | 37.97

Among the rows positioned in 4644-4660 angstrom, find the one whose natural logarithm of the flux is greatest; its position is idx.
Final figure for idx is 4658 angstrom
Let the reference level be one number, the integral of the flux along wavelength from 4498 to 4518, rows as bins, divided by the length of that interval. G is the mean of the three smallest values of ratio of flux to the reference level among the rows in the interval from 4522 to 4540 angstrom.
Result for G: 0.94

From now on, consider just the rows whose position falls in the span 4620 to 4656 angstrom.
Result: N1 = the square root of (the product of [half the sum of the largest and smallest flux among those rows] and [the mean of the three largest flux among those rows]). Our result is 34.5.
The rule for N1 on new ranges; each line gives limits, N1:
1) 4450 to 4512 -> 33.3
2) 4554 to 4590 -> 36.3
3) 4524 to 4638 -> 35.7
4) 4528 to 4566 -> 34.6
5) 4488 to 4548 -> 34.0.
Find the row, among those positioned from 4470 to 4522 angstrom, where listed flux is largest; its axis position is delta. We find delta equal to 4490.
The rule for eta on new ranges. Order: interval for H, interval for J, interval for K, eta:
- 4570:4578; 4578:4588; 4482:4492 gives 0.8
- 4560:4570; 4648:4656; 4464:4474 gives 1.5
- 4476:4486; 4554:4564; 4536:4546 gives 1.7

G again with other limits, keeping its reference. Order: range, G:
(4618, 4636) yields 1.06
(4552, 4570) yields 1.00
